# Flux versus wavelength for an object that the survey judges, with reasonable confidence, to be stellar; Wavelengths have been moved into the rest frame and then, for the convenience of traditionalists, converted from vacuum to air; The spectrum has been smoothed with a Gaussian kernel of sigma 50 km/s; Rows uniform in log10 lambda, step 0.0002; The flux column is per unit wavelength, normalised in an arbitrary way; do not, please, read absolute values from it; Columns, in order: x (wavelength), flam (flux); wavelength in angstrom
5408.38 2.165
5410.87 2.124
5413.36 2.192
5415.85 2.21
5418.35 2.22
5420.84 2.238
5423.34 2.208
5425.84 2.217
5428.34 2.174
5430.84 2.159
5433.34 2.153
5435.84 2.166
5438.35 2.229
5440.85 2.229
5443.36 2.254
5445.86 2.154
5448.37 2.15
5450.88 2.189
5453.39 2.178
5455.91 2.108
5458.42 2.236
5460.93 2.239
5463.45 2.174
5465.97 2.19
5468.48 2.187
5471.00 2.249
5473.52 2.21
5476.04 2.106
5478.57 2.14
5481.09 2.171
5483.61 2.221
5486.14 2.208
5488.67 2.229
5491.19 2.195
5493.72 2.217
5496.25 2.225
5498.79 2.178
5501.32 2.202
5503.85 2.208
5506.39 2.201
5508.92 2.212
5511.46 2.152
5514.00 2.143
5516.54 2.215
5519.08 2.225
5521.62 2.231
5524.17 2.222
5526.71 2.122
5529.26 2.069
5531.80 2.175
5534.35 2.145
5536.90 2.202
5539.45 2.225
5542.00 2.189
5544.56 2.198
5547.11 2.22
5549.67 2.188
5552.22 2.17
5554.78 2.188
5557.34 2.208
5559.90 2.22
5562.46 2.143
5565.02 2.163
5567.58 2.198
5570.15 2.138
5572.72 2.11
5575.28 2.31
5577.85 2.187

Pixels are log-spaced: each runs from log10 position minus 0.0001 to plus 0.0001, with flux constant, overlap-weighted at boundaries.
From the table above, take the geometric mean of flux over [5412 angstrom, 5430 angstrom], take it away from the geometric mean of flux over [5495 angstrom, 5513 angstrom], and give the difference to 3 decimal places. -0.012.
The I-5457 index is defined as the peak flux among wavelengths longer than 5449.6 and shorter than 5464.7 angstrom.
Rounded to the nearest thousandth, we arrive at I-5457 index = 2.239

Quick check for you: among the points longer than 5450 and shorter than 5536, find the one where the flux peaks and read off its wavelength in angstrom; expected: 5471.00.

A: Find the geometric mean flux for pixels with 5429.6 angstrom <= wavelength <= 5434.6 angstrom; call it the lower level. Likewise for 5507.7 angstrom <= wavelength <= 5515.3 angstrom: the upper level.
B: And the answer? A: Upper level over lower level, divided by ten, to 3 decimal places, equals 0.101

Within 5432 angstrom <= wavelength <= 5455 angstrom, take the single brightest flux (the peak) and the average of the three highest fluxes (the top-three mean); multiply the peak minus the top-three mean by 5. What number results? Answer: 0.083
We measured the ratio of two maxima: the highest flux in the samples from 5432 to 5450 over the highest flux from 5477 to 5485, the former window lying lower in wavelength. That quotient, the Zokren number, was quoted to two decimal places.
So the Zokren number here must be 1.01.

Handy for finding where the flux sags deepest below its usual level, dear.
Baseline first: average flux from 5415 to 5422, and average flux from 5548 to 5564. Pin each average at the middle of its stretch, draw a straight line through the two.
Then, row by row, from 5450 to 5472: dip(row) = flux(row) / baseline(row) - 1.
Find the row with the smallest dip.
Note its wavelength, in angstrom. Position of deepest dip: 5455.91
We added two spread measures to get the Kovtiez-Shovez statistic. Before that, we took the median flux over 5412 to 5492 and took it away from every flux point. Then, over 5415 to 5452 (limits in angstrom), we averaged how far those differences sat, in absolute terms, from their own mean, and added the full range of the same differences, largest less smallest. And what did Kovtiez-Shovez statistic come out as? 0.13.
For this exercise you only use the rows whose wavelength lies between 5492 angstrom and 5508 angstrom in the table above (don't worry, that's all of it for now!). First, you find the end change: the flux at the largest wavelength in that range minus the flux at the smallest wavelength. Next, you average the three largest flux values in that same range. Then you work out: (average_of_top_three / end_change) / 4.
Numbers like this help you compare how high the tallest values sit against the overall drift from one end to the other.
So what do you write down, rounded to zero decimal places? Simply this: -35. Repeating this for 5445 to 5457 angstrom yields -12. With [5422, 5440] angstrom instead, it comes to 26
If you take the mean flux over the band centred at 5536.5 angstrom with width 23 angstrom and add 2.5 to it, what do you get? 4.67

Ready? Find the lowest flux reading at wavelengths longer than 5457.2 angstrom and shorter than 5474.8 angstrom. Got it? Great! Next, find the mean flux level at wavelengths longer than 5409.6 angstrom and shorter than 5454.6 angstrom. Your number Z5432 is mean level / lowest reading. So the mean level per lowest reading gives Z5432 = 1.01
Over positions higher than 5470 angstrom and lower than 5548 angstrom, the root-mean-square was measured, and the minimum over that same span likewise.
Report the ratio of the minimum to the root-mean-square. 0.944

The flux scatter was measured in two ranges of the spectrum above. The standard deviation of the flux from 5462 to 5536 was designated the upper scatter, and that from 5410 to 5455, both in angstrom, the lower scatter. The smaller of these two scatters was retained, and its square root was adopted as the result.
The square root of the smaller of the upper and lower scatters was 0.19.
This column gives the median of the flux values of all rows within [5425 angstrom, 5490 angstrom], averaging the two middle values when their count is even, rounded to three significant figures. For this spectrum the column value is 2.19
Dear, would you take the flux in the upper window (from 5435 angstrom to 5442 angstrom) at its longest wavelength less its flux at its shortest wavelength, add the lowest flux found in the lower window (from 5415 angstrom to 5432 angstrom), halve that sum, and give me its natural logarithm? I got 0.11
